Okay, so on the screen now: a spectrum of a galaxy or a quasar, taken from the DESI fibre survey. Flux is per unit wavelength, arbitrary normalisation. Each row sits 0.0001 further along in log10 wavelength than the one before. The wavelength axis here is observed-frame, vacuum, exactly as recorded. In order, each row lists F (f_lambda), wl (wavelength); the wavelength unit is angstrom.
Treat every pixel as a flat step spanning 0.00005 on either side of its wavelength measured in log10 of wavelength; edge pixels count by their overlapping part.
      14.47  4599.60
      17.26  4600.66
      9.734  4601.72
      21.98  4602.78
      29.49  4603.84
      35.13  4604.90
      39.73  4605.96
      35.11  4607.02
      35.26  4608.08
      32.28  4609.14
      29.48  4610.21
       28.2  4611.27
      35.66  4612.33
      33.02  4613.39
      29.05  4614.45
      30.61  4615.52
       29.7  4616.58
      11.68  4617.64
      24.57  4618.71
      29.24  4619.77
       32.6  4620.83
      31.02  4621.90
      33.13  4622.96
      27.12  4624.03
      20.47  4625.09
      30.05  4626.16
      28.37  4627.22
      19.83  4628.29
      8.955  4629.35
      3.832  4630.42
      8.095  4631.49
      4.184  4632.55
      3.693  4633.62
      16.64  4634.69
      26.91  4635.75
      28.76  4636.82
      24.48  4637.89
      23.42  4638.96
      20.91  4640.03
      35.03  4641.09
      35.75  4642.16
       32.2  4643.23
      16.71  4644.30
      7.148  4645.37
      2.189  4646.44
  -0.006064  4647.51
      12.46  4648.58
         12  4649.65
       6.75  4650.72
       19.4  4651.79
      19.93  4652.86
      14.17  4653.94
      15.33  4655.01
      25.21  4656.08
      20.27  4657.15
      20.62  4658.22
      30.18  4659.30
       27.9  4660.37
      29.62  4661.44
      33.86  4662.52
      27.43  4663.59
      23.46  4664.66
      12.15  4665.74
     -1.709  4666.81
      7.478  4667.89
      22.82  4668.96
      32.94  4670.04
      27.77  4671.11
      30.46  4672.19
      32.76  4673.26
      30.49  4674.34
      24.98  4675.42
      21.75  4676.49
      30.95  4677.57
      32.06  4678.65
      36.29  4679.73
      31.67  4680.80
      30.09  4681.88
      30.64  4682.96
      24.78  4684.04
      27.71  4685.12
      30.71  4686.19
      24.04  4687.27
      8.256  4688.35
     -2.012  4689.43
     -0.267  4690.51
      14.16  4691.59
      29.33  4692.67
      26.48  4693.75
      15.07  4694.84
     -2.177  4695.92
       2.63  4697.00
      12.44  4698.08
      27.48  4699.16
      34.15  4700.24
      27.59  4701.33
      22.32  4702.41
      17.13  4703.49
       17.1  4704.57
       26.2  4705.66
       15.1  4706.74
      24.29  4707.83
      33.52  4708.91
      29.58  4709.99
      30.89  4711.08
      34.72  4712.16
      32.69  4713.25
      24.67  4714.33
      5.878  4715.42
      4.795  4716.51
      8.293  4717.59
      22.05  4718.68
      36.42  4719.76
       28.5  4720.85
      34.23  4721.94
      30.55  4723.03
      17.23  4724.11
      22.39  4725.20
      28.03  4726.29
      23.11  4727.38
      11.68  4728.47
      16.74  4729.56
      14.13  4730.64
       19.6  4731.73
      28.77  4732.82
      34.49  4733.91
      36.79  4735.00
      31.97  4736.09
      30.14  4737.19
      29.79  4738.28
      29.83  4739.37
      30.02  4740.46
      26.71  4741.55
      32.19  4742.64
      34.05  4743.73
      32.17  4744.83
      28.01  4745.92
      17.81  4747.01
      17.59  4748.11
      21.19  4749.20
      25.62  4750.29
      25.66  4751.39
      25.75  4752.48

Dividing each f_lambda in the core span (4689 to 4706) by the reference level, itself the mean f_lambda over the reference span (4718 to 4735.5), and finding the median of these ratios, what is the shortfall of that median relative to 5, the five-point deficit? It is 4.32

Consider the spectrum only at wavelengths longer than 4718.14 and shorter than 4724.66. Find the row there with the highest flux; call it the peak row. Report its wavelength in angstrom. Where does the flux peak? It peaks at 4719.76 angstrom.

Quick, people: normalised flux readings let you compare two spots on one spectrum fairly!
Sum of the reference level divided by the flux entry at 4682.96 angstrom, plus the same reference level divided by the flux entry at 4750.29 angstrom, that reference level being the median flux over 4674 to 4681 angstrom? 2.2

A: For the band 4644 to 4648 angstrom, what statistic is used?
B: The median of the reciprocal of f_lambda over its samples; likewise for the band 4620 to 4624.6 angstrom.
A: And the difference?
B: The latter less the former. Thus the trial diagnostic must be -0.07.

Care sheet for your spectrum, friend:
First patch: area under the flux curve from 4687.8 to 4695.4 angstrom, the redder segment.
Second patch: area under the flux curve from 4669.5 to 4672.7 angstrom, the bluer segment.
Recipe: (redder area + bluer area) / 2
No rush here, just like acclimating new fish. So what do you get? 98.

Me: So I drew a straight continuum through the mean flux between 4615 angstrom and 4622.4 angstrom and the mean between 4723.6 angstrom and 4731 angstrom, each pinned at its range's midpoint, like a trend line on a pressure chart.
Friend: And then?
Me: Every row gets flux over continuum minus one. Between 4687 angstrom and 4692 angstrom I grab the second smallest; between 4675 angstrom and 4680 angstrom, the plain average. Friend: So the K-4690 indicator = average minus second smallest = 1.3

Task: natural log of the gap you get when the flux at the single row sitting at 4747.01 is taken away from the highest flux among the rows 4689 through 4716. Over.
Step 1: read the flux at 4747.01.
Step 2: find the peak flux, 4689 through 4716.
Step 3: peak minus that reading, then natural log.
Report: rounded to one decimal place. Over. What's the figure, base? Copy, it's 2.8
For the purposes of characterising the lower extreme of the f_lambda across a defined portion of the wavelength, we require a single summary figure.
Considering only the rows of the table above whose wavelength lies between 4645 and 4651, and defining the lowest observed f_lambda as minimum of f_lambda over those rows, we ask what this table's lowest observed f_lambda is -0.006064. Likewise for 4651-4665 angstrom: 14.17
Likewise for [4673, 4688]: 21.75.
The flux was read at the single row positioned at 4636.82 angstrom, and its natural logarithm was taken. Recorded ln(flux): 3.36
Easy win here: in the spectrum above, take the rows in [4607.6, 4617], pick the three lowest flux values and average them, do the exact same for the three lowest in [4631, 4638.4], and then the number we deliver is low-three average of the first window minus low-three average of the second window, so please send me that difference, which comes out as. 24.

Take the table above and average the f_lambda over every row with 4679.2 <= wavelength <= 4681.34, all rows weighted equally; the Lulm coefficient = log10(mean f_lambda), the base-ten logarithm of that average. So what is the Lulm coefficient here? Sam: 1.5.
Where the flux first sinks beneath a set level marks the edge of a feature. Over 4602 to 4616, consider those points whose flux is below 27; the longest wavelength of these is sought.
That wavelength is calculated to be 4602.78 angstrom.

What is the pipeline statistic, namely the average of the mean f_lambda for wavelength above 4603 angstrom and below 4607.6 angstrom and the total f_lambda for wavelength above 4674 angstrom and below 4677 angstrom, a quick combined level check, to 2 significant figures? 56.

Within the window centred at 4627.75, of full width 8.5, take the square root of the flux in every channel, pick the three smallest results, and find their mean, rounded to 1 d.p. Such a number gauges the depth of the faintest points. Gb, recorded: 2.6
